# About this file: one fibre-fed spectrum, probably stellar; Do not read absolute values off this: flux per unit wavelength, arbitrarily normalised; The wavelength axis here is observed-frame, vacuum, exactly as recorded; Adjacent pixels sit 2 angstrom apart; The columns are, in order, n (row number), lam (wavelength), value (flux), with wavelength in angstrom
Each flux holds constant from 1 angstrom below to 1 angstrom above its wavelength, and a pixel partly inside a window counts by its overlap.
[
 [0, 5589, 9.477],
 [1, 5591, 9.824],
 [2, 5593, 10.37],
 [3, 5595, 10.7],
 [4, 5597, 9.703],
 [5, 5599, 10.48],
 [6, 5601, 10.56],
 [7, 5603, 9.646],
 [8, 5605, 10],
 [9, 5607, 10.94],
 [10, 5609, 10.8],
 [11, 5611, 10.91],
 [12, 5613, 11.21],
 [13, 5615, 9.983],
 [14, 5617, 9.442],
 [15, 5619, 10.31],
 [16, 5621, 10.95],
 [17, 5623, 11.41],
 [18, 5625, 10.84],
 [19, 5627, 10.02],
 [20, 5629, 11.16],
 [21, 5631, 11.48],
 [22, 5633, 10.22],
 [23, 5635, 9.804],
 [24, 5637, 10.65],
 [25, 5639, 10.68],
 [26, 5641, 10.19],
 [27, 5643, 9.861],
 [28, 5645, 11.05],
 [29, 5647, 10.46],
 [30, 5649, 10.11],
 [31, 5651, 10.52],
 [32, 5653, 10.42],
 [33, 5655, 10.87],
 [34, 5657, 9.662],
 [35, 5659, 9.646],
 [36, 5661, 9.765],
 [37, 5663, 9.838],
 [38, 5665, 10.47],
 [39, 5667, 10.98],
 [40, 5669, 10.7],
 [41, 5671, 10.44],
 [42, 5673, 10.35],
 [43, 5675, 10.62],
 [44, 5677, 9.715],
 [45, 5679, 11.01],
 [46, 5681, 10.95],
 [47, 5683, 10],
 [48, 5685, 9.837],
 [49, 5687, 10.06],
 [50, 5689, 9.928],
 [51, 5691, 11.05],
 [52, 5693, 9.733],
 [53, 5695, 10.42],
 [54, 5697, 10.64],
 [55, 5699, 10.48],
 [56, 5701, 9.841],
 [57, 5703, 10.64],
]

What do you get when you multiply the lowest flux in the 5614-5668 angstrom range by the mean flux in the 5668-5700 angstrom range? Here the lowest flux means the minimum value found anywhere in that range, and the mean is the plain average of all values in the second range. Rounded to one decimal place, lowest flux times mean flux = 97.9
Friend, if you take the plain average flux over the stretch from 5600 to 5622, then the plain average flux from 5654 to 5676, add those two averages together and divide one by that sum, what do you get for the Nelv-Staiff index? 0.0482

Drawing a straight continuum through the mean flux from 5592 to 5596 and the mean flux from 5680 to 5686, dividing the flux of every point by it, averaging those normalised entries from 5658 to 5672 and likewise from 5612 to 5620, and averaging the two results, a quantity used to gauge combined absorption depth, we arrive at 0.99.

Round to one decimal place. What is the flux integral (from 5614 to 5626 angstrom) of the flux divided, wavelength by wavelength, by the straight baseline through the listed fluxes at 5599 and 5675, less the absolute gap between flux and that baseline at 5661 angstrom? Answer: 11.1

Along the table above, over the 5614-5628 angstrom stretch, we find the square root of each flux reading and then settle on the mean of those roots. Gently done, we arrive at 3.23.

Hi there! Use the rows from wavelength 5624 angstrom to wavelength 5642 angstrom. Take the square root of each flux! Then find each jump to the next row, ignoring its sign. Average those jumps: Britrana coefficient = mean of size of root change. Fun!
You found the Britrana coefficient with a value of 0.102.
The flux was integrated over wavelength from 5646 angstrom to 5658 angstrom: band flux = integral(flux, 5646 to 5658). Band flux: 124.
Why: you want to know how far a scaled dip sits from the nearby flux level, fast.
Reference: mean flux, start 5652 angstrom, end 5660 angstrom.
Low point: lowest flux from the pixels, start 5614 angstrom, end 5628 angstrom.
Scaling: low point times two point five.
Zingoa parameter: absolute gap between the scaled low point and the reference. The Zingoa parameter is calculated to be 13.5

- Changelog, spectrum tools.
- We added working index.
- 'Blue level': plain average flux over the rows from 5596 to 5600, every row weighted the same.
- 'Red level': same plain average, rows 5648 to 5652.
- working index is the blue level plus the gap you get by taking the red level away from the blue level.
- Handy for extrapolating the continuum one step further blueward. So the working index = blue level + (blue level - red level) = 9.9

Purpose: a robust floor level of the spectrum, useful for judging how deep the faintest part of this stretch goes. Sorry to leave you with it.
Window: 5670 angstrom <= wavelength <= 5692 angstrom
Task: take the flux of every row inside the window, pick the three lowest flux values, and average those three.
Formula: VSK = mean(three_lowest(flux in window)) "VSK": 9.83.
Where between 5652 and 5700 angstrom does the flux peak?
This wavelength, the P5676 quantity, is 5691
